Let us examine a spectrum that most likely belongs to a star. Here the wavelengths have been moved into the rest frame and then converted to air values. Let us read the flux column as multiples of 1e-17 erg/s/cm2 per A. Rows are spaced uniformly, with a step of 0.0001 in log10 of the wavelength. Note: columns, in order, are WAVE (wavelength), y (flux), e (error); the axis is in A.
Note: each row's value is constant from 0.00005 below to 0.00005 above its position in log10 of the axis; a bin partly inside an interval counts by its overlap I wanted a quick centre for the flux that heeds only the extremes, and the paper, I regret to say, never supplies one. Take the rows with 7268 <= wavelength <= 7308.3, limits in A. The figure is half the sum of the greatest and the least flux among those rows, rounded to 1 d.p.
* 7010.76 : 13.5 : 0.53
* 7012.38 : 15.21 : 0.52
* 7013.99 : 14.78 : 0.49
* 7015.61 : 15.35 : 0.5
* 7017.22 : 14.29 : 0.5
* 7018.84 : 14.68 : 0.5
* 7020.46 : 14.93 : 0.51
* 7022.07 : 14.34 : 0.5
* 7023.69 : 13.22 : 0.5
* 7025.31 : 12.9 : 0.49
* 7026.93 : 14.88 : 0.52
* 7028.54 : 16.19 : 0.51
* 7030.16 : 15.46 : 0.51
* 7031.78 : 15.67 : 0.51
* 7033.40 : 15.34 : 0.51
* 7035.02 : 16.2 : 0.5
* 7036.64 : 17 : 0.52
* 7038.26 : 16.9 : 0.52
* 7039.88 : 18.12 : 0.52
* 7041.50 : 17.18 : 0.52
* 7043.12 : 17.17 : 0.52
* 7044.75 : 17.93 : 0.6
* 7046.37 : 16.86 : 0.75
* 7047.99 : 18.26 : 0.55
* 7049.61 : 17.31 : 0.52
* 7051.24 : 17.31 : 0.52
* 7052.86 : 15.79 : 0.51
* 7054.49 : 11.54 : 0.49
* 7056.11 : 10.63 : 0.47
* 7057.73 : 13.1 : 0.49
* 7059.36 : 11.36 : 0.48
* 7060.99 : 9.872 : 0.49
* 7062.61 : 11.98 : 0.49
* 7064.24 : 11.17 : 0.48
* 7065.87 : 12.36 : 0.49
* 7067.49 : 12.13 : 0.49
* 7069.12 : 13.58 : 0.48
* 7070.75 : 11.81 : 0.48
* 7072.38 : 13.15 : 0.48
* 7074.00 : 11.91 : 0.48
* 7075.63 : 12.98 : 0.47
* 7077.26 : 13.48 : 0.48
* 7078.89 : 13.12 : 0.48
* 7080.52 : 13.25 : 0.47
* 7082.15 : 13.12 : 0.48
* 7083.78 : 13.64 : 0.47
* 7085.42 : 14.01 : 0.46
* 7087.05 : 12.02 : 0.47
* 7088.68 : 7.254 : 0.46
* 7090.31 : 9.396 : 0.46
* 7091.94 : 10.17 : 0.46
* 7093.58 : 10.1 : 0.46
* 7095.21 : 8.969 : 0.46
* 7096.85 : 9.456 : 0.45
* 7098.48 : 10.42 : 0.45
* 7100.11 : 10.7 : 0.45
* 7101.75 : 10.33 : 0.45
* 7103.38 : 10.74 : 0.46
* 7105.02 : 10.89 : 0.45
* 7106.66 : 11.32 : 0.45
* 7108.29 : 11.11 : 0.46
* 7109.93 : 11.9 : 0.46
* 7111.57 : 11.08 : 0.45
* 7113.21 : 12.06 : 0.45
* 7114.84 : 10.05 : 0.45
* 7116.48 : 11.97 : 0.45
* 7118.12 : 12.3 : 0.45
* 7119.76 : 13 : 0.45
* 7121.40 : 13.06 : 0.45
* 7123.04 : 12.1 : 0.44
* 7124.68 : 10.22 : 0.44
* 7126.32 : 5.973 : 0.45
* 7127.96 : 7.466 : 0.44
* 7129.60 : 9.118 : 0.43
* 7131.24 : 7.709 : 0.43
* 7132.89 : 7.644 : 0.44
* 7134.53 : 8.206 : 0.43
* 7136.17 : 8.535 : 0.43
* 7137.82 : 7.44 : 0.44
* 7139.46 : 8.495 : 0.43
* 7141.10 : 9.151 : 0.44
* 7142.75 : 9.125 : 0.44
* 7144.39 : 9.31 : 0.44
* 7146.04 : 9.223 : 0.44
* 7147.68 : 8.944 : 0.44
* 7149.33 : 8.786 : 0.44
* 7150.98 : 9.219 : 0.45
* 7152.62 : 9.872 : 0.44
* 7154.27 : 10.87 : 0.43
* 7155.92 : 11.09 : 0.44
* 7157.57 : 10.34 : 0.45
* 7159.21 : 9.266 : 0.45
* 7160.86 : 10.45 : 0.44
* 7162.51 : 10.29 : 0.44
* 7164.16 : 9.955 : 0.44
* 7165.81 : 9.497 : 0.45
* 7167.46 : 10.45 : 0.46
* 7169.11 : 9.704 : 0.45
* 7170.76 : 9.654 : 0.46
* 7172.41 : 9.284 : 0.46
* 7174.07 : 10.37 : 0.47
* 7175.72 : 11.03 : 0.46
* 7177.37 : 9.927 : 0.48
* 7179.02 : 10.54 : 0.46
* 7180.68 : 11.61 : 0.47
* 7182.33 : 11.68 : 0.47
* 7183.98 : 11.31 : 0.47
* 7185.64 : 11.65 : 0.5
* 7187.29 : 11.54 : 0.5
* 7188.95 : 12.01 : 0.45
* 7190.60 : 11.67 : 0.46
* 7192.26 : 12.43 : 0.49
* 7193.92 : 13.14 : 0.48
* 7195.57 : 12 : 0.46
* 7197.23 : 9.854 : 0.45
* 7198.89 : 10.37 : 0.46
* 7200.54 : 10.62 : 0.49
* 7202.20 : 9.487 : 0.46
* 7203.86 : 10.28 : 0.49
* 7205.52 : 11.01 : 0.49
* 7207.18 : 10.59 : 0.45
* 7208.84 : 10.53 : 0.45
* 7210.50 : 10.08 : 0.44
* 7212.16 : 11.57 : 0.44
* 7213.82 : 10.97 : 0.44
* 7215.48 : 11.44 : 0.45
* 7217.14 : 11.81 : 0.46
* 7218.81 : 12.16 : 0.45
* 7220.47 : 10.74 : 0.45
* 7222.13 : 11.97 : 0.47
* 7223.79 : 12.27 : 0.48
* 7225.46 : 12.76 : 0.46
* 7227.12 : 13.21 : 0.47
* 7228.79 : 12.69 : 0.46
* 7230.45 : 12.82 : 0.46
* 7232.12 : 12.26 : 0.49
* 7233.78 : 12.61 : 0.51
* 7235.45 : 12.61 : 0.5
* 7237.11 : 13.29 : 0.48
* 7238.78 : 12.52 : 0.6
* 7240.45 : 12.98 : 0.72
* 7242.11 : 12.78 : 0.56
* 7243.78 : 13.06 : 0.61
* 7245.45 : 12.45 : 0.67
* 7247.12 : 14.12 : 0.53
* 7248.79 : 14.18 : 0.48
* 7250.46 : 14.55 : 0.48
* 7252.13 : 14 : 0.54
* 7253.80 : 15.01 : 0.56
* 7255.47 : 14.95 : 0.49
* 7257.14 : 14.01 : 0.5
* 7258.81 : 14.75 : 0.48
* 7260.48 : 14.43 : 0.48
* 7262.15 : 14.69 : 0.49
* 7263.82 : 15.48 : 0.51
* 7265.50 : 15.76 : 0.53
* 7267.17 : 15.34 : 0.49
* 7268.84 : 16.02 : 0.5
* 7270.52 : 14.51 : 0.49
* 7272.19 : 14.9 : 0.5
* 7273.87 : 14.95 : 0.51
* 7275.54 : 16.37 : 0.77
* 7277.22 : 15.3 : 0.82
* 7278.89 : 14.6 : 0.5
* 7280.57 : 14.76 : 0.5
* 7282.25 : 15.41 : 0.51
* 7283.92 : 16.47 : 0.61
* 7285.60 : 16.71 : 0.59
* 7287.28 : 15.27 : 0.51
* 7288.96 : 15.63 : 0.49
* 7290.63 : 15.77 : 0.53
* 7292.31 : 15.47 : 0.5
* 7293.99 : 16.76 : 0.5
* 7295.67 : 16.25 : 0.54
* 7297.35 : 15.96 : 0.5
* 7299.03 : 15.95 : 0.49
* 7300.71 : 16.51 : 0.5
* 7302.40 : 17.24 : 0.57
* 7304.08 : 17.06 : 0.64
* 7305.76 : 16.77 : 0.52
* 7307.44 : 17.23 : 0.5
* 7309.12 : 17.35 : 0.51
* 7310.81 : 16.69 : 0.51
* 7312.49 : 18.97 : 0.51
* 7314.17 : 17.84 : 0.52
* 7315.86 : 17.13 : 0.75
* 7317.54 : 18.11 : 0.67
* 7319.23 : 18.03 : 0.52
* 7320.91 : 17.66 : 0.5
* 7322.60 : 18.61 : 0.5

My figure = 15.9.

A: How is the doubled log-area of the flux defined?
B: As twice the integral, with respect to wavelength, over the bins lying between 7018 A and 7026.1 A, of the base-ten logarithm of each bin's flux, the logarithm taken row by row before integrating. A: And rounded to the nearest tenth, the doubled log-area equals 18.5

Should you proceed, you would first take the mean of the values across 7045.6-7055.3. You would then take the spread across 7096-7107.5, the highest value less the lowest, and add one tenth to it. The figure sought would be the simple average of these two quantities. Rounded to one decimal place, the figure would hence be 9.1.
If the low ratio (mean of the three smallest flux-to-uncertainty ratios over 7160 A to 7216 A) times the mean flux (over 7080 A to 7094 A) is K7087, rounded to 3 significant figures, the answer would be 234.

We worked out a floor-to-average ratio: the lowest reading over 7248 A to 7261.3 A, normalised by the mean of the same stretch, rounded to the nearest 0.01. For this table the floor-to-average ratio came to 0.97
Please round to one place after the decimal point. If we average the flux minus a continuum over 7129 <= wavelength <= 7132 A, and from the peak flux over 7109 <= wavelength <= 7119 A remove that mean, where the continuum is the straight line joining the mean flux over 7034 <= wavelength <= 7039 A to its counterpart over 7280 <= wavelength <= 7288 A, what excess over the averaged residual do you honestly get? 20.2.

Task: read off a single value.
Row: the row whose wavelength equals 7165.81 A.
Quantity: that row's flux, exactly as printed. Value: 9.497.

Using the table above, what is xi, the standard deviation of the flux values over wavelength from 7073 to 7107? 1.8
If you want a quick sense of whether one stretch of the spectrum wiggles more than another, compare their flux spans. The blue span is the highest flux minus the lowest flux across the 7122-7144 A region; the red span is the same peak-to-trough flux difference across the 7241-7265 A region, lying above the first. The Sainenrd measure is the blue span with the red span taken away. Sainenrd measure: 3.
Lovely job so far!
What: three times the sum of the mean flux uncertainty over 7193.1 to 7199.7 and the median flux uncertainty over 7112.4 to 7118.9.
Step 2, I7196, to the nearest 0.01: 2.74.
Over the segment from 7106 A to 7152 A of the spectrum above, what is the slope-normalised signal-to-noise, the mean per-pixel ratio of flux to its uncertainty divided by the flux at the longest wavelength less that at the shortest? -11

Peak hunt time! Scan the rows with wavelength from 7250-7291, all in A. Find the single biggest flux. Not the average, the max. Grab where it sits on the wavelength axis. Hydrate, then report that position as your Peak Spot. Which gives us 7285.60 A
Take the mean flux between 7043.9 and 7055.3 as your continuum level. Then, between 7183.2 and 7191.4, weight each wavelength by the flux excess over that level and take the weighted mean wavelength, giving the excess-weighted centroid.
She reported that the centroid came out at 7187.2 A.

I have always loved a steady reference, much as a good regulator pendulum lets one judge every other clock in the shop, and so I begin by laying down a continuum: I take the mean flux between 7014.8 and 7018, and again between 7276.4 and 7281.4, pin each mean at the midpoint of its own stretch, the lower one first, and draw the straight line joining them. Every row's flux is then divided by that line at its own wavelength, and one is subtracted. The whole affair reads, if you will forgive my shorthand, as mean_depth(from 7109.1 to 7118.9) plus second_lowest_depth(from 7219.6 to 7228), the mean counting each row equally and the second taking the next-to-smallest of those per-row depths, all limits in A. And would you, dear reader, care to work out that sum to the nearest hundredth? -0.42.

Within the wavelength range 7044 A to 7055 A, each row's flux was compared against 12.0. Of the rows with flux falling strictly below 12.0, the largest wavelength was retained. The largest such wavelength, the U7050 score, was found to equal 7054.49 A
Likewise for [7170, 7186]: 7185.64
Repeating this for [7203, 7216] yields 7215.48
